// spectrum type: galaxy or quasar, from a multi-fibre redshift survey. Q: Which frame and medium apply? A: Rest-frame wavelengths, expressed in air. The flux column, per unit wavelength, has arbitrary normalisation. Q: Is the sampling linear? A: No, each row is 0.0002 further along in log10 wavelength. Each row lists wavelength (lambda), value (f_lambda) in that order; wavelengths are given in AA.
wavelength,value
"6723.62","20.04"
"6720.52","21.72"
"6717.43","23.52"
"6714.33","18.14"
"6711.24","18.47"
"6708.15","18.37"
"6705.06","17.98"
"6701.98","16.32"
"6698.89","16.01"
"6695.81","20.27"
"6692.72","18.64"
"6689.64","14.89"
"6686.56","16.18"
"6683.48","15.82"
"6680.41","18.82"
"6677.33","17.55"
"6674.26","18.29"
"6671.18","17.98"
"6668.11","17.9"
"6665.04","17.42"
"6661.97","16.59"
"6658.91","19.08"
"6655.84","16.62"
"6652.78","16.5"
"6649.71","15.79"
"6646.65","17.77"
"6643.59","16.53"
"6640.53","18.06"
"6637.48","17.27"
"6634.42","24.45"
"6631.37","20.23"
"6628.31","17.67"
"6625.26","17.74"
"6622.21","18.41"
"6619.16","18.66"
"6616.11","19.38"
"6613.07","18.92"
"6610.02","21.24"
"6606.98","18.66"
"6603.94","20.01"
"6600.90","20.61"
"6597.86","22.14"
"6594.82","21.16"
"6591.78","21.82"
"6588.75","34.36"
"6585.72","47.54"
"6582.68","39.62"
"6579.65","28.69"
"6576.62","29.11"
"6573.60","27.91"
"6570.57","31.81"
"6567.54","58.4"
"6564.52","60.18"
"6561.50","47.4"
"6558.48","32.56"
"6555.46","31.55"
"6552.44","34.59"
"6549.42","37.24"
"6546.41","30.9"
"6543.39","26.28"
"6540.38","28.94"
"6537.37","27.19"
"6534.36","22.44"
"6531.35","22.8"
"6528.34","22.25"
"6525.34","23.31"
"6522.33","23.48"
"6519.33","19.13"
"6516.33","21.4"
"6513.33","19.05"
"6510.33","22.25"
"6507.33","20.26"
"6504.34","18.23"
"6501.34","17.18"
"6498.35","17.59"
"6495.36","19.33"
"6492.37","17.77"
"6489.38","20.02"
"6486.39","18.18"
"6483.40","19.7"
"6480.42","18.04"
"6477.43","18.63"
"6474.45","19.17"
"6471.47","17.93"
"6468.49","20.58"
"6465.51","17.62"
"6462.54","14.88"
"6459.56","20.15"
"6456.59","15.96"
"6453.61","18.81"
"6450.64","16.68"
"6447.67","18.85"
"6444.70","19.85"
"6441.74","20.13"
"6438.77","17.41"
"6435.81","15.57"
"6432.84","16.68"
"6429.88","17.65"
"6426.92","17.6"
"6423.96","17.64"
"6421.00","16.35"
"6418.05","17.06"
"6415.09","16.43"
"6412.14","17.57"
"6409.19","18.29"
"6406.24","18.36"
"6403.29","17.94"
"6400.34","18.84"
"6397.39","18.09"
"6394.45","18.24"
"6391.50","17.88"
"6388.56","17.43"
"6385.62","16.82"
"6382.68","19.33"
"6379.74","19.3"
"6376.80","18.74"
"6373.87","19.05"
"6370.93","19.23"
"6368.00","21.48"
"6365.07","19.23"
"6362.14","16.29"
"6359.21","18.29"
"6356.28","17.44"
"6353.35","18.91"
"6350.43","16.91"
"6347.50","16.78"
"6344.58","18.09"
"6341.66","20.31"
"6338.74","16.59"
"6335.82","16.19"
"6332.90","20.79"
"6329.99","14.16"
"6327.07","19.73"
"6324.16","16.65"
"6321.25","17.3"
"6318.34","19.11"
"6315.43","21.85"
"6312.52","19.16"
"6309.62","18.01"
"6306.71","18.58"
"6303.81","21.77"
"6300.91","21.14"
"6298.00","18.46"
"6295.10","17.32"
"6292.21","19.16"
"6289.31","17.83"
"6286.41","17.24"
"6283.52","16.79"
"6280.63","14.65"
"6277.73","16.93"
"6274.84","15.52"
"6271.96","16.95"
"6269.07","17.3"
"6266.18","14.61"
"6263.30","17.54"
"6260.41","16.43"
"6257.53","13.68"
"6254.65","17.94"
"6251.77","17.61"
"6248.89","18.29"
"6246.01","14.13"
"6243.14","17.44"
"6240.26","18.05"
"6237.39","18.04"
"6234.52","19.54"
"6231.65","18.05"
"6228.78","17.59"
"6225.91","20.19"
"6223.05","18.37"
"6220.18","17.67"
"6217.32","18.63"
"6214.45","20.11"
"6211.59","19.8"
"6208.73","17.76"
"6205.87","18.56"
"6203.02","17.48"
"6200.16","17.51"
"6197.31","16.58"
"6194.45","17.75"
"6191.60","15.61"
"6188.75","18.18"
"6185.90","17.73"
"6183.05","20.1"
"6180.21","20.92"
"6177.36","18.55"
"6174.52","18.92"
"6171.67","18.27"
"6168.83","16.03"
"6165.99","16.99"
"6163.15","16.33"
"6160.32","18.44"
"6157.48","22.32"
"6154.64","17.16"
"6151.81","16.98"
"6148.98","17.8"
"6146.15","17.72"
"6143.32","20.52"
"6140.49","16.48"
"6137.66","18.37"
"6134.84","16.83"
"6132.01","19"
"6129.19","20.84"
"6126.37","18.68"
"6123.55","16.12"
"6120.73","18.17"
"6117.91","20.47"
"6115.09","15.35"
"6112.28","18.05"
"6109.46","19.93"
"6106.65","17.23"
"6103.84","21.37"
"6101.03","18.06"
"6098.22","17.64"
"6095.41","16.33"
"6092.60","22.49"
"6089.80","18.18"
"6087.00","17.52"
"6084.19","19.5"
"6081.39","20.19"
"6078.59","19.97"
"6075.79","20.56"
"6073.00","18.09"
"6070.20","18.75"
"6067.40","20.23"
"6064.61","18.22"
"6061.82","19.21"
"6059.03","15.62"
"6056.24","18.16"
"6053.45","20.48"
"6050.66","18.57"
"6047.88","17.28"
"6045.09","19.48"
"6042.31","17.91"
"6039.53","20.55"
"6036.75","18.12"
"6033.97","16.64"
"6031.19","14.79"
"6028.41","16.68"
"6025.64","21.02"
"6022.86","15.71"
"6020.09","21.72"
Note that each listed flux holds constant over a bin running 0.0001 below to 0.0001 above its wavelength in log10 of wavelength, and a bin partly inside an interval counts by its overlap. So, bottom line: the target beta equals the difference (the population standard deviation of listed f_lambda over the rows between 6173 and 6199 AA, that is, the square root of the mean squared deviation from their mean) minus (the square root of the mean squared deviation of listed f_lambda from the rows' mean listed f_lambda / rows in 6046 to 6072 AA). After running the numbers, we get 0.1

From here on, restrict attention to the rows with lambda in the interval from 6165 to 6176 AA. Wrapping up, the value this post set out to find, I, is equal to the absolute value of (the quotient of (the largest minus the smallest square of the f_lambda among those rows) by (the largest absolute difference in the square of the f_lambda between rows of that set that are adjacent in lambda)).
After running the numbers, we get 1.31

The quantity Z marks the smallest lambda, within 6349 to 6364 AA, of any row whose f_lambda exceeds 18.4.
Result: 6353.35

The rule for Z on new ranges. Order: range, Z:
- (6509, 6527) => 6510.33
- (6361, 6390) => 6365.07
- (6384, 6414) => 6400.34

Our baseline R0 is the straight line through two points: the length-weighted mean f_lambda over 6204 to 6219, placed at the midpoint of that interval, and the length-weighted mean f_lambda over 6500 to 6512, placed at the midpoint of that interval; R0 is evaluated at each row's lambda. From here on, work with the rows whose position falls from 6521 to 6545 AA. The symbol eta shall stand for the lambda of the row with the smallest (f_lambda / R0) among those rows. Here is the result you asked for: 6528.34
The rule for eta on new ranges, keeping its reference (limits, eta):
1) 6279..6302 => 6280.63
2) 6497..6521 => 6501.34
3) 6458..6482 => 6462.54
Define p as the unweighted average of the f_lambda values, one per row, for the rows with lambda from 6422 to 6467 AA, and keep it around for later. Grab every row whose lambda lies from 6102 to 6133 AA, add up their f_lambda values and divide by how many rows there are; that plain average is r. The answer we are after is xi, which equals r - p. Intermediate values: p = 17.7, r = 18.7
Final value 1.0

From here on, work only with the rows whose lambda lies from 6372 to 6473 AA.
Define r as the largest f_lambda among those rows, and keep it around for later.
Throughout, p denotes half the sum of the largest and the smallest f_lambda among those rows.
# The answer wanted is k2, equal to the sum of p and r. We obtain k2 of 38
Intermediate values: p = 17.7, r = 20.58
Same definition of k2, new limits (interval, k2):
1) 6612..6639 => 45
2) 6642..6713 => 38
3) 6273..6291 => 34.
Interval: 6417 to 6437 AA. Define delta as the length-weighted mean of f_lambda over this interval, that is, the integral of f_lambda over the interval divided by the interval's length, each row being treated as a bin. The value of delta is 17.0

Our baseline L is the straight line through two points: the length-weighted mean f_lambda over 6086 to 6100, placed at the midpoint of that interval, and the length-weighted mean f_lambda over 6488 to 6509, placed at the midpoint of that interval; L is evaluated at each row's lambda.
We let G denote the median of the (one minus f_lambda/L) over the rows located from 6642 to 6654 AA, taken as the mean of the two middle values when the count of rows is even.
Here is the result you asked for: 0.12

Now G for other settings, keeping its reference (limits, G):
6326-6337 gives 0.03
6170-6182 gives -0.01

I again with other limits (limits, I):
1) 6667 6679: 1.00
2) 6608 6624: 1.20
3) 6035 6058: 1.22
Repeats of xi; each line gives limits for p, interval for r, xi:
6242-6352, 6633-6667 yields 0.2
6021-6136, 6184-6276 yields -1.0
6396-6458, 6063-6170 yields 0.8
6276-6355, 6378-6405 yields 0.0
